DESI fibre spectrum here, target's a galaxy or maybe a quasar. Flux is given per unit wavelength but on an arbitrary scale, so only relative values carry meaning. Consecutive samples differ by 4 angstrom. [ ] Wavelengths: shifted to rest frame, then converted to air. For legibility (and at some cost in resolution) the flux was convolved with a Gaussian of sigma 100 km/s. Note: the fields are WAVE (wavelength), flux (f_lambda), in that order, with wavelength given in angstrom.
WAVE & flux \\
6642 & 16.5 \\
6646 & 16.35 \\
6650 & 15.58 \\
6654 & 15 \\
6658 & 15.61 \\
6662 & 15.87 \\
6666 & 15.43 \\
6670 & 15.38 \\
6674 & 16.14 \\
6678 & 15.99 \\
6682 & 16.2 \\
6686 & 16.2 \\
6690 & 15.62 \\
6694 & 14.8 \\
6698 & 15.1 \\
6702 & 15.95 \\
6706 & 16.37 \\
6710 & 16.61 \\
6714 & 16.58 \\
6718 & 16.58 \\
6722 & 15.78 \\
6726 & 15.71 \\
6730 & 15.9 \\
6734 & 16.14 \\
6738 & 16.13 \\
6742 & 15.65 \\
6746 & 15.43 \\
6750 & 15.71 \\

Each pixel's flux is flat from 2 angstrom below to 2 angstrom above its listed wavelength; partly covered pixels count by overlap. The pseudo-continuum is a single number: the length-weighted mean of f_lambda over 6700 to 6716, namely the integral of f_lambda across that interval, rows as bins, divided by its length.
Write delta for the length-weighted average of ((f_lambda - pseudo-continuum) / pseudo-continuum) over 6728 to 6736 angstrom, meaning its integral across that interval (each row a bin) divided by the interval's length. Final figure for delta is -0.022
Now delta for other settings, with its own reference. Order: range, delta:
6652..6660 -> -0.065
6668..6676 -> -0.038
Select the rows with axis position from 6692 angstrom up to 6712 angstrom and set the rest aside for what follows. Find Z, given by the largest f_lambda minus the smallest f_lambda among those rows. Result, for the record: 1.8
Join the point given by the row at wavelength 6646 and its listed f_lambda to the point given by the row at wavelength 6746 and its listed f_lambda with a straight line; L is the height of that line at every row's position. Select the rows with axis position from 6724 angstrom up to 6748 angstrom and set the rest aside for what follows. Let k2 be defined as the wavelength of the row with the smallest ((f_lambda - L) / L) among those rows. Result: 6746 angstrom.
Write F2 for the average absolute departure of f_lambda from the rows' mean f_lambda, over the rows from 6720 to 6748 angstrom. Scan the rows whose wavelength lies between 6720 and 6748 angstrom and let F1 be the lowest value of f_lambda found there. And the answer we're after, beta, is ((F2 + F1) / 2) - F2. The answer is 7.6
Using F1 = 15.43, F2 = 0.20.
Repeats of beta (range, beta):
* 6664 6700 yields 7.2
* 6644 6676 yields 7.3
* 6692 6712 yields 7.1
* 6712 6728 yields 7.6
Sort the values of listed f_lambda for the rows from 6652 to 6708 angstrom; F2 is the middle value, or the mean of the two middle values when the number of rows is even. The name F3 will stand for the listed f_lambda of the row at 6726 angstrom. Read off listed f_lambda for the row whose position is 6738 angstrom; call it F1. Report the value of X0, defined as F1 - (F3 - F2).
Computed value 16.2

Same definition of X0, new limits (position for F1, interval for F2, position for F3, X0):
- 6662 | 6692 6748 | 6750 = 16.1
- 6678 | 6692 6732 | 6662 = 16.0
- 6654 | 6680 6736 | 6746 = 15.6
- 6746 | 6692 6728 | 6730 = 15.5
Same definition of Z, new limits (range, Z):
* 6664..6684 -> 0.8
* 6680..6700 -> 1.4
